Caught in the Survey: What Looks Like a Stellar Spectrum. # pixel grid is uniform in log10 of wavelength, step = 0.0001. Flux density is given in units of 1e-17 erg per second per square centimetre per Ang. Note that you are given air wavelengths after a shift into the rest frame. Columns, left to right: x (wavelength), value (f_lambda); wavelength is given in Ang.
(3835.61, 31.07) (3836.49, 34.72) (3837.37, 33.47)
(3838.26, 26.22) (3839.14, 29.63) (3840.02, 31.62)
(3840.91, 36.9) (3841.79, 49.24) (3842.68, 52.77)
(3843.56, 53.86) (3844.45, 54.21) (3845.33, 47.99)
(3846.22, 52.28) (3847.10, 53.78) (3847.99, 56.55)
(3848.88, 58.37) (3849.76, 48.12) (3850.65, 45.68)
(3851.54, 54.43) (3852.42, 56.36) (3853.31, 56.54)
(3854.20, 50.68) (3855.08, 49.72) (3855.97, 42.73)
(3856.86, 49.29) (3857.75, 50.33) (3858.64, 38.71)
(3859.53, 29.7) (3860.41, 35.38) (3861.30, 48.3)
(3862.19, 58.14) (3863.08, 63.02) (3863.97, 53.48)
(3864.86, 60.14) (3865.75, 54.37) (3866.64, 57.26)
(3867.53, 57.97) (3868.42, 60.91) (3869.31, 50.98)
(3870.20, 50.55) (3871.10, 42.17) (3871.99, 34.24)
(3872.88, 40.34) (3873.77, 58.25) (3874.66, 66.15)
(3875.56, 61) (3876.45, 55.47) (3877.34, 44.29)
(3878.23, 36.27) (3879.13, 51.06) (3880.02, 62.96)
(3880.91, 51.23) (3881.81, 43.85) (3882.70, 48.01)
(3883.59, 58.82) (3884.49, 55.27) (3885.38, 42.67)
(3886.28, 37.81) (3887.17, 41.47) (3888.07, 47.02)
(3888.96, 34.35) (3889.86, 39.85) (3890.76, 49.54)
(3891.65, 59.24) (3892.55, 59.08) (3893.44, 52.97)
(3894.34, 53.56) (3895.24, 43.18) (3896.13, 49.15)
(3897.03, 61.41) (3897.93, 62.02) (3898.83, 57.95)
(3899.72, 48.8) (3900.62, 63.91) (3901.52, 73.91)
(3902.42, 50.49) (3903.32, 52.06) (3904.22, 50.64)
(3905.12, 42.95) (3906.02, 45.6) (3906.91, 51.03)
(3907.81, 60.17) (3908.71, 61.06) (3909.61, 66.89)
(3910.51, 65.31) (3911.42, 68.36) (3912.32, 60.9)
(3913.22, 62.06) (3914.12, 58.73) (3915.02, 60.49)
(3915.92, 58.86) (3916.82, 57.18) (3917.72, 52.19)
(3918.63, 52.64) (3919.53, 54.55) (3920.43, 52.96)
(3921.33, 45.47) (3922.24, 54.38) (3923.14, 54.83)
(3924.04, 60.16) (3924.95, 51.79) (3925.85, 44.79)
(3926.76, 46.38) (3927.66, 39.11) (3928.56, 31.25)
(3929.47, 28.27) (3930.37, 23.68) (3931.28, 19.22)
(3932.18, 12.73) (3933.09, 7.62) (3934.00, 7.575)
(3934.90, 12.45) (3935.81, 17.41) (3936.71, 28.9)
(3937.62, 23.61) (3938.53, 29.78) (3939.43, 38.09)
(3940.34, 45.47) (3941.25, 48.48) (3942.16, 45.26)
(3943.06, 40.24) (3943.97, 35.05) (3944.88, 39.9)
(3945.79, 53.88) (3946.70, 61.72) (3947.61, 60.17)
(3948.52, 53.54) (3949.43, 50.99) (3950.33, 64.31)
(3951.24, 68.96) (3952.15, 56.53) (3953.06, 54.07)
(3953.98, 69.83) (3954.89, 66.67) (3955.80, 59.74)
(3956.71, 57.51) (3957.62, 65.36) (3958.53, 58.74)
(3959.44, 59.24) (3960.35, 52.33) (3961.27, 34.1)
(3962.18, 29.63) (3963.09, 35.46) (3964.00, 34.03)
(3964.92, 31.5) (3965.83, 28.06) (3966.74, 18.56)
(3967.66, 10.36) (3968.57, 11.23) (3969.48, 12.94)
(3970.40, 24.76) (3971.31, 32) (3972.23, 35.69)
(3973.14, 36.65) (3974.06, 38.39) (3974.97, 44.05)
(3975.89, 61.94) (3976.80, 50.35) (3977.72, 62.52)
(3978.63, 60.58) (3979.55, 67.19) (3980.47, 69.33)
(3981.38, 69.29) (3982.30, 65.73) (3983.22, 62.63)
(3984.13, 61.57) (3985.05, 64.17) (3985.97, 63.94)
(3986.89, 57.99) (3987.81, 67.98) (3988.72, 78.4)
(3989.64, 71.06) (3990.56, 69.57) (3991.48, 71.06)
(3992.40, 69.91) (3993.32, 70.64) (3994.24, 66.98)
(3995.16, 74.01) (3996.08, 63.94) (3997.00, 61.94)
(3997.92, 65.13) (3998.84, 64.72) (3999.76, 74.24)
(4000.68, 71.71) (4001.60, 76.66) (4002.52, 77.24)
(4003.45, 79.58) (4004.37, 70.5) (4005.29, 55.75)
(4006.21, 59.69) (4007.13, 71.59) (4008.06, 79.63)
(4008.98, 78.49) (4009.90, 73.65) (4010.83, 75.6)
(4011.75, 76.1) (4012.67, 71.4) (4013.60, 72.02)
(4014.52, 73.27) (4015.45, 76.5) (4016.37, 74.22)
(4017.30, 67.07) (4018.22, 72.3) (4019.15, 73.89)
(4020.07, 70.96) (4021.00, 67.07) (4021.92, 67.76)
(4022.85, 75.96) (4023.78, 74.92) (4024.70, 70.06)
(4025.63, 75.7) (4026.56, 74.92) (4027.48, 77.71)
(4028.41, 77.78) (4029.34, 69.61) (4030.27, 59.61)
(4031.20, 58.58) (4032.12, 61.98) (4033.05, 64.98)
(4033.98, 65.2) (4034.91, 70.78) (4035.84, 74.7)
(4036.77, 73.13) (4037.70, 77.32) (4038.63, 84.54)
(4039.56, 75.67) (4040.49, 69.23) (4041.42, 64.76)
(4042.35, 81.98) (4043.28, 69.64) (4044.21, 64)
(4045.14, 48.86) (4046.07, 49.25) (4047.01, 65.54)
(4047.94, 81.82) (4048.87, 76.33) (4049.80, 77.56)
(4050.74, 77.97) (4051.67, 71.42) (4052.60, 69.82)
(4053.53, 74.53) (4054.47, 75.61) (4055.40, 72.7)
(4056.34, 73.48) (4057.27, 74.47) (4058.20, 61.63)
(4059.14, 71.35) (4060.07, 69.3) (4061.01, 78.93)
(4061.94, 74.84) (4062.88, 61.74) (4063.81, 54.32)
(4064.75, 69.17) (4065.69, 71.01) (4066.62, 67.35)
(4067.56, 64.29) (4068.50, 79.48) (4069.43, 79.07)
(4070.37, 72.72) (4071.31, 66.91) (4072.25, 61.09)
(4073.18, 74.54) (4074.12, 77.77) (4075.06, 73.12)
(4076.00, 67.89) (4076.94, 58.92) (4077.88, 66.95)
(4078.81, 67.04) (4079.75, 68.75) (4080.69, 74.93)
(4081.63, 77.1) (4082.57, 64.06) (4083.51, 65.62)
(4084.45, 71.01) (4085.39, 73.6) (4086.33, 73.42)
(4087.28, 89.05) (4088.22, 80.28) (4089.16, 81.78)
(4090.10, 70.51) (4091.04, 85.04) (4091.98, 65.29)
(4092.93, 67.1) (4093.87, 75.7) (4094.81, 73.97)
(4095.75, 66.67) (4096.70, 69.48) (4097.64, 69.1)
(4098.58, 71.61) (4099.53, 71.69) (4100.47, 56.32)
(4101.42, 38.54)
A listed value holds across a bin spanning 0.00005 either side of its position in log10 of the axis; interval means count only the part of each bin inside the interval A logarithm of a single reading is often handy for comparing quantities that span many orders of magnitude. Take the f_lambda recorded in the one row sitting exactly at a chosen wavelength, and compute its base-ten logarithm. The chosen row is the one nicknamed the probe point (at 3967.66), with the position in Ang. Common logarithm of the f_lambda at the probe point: 1.02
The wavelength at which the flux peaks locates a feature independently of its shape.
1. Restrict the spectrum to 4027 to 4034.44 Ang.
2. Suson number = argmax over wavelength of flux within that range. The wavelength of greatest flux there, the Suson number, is 4028.41 Ang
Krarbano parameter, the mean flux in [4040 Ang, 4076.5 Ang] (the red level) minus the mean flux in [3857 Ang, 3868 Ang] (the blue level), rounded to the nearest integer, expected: 20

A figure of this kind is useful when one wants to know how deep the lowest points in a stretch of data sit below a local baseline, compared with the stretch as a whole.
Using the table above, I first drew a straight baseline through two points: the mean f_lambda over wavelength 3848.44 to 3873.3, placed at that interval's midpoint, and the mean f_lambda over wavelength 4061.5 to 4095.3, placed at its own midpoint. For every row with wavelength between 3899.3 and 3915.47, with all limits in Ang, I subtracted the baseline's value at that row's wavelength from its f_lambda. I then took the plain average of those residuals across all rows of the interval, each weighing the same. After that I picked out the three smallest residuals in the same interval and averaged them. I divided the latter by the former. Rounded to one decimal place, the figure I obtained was -2.4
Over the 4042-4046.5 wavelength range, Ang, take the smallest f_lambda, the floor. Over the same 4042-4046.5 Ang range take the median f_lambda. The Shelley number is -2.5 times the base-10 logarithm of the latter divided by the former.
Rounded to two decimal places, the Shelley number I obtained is -0.29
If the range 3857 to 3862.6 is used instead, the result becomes -0.41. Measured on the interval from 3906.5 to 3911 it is -0.19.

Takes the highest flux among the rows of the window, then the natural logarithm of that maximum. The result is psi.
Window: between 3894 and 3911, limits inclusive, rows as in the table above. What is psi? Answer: 4.30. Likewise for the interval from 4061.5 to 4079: 4.38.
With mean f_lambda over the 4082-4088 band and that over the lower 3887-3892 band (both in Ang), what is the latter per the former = 0.62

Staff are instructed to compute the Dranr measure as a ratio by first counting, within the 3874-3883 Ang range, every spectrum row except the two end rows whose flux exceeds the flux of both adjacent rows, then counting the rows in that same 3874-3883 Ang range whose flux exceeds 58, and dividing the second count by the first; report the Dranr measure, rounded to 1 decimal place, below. 3.0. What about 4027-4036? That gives 10.0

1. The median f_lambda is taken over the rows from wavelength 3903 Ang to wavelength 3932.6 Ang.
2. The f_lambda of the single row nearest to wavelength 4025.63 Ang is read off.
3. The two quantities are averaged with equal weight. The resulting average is 64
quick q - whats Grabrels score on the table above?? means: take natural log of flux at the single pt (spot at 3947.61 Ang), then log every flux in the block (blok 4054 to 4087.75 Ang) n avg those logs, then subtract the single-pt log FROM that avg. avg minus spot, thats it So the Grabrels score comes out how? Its 0.16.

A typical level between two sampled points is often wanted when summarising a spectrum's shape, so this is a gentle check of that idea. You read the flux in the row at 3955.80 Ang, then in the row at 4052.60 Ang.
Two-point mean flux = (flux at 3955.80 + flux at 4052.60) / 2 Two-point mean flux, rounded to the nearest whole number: 65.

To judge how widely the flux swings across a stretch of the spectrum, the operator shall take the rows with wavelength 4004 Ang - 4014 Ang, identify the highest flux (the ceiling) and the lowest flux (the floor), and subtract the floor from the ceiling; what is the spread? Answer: 24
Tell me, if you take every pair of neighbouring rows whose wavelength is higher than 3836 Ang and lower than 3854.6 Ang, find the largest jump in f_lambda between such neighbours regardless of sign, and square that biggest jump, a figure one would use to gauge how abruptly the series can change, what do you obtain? 152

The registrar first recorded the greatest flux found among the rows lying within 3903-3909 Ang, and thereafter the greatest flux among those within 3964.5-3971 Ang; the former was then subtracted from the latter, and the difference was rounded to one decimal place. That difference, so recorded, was -29.6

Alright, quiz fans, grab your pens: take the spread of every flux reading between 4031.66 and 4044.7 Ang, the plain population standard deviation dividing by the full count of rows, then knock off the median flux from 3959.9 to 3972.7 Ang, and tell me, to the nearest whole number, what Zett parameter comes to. -24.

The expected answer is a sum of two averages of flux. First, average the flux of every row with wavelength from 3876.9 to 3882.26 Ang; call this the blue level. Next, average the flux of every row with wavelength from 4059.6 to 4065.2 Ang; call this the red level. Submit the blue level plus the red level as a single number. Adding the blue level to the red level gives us 116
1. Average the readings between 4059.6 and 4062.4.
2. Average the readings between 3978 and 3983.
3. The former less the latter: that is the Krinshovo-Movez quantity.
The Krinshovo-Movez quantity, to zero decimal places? 8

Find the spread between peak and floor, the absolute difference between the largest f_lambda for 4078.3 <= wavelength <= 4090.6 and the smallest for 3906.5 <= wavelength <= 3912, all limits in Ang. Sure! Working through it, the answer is 38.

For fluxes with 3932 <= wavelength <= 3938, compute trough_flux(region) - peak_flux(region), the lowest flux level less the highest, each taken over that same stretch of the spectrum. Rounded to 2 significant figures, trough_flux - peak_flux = -21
